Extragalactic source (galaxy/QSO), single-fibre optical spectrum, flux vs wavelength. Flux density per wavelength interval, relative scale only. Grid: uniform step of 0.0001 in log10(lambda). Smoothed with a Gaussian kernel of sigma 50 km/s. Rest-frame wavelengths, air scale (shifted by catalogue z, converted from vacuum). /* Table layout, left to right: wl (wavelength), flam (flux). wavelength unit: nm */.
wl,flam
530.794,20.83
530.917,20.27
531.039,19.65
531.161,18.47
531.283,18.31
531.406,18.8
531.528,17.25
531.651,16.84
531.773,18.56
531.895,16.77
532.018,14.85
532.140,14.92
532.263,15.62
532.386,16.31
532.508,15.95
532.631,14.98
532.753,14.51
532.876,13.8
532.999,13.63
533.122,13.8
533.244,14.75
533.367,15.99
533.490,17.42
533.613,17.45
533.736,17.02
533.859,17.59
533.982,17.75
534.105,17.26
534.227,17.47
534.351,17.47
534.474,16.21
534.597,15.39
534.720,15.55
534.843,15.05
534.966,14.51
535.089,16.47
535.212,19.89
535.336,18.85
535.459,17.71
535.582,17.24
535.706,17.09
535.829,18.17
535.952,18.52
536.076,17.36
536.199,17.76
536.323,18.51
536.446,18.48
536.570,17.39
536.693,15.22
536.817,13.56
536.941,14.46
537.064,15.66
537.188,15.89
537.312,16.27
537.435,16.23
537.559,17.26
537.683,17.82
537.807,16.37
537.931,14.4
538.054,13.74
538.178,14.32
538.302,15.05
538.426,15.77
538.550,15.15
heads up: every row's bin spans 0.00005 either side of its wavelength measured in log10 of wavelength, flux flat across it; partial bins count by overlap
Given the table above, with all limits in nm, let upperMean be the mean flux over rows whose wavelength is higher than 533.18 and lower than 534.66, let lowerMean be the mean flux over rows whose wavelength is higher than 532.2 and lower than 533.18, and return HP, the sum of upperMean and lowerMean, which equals 31.6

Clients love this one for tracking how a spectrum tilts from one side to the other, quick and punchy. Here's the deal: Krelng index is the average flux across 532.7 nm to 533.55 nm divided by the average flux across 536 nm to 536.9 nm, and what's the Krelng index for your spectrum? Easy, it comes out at 0.88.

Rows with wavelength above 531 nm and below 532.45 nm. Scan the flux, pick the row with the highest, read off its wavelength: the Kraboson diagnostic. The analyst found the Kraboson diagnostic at 531.039 nm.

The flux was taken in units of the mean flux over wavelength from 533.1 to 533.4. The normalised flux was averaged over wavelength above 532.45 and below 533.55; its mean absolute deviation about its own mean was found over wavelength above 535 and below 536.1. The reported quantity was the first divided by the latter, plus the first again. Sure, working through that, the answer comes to 19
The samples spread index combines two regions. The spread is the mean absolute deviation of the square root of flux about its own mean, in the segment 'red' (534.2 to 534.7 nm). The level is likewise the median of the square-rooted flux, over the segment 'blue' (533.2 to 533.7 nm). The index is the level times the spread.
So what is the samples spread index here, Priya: 0.42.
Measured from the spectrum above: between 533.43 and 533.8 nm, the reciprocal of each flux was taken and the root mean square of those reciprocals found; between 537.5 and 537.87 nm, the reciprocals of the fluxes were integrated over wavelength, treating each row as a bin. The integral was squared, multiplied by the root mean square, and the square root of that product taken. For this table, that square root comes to 0.0052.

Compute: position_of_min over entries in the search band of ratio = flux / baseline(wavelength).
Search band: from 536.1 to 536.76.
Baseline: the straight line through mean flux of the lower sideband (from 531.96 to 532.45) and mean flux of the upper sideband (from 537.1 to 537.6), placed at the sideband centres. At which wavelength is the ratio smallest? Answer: 536.693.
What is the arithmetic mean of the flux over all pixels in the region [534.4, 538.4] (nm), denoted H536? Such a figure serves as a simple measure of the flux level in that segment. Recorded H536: 16.45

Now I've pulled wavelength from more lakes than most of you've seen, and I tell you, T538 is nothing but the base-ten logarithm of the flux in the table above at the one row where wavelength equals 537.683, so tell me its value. 1.25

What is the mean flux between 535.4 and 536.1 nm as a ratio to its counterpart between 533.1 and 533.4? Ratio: 1.19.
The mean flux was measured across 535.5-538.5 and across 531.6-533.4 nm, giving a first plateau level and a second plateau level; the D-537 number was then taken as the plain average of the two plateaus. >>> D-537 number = 15.9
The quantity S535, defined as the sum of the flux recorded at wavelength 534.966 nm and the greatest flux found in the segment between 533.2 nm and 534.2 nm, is 32.3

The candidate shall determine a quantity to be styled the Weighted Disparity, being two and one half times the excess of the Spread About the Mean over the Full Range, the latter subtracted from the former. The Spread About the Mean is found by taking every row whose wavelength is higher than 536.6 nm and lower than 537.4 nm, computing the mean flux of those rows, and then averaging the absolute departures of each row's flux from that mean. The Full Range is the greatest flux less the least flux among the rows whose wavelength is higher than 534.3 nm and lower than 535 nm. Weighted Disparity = -5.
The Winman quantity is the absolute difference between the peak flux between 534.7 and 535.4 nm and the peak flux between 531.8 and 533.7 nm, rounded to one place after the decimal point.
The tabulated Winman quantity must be 2.4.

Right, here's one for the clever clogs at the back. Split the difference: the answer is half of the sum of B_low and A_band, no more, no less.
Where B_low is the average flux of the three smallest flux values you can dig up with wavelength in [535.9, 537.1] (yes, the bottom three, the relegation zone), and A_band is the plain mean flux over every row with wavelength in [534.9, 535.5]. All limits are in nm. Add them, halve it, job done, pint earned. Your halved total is 15.9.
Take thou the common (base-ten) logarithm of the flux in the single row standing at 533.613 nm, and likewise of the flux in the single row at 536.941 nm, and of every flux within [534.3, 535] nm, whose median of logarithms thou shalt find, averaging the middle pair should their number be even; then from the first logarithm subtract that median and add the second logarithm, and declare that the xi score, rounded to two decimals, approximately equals 1.21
